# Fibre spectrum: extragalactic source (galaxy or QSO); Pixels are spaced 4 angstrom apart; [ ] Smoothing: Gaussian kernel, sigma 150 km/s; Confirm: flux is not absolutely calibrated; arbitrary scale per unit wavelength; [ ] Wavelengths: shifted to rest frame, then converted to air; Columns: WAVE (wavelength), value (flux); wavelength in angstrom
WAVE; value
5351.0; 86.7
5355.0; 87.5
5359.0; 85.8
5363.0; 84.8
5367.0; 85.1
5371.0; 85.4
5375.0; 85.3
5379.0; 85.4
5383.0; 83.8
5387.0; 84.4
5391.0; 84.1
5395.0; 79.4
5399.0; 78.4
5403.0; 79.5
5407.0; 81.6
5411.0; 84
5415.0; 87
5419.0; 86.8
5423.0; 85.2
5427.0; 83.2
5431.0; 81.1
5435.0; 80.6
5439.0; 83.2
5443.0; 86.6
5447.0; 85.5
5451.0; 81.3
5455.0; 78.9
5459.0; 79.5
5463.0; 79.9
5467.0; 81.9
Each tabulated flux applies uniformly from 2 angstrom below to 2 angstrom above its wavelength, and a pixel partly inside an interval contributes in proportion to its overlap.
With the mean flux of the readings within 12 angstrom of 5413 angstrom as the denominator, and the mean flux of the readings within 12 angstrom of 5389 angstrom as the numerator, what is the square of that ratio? 0.97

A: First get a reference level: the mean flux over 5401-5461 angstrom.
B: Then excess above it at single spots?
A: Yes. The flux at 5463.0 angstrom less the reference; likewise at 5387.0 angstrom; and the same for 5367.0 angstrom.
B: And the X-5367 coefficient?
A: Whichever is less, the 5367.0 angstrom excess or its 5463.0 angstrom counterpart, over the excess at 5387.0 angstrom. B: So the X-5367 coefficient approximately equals -2.1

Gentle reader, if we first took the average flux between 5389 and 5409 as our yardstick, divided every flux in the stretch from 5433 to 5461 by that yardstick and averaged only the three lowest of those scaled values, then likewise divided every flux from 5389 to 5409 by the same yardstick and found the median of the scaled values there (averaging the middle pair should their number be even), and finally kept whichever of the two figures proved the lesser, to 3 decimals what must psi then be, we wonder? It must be 0.986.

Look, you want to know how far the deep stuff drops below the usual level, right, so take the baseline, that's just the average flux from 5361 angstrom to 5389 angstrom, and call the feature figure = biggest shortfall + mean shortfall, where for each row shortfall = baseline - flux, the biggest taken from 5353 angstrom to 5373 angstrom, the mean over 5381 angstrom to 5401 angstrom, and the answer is 3.0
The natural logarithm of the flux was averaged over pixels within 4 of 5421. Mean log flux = 4.454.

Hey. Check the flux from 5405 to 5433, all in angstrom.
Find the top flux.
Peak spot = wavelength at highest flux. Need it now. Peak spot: 5415.0 angstrom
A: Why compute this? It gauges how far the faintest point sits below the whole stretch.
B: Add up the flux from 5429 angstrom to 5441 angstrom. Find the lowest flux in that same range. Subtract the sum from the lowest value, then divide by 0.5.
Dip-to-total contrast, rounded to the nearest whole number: -329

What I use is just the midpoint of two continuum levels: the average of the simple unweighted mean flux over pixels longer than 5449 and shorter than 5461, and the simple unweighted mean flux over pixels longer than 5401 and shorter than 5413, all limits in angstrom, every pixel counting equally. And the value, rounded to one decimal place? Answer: 80.8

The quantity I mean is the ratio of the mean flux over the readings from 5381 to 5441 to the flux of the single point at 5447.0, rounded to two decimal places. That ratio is 0.97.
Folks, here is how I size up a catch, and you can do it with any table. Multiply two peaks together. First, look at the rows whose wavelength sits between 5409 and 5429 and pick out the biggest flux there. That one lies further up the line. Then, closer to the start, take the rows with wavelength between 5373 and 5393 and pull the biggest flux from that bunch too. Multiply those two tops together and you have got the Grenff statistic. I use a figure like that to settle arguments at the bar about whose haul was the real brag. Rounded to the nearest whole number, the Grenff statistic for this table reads 7430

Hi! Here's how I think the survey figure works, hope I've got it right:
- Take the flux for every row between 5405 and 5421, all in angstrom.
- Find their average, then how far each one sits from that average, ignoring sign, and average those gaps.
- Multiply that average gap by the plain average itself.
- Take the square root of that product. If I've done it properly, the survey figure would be 13.2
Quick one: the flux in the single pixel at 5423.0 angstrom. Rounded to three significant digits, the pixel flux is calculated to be 85.2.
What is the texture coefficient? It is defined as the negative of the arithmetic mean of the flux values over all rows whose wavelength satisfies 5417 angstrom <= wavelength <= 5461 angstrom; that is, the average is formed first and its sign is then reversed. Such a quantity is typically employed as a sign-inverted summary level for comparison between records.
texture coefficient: -82.9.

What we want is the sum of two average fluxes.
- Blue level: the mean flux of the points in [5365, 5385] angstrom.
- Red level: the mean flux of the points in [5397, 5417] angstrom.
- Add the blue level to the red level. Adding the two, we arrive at 167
